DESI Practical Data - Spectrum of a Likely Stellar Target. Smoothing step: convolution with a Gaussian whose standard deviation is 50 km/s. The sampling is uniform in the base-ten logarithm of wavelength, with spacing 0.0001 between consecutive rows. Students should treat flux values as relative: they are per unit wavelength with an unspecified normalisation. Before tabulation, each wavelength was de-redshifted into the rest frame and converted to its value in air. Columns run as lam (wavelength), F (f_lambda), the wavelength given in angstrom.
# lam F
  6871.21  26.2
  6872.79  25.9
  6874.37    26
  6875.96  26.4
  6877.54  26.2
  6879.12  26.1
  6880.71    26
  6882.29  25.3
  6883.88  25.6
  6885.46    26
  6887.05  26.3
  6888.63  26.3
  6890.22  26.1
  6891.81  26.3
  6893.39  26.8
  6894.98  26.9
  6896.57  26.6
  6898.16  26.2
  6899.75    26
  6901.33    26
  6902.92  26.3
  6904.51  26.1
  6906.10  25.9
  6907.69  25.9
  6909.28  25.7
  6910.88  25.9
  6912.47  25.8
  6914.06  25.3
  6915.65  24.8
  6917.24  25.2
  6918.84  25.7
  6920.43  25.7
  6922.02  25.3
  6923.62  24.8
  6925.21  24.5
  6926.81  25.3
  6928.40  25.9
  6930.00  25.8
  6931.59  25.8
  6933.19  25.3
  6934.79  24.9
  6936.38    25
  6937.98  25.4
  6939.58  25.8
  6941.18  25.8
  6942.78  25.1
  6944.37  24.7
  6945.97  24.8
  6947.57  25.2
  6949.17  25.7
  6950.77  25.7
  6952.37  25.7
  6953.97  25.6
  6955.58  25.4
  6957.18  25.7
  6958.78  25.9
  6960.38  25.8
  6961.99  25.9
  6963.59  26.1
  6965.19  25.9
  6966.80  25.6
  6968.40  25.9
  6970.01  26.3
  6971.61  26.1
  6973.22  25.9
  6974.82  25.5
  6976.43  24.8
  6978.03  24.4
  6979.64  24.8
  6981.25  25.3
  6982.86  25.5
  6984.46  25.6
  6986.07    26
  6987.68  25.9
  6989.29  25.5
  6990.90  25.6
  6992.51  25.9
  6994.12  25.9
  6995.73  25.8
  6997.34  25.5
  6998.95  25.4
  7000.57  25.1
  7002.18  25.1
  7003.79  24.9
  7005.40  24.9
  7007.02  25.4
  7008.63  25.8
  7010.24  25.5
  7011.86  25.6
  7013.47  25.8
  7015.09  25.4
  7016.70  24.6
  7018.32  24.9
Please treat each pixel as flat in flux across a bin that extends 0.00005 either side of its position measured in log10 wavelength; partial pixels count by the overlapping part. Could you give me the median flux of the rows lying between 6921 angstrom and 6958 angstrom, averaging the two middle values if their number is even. 25.40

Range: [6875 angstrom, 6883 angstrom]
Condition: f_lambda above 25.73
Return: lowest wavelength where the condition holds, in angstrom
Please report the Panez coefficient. 6875.96 angstrom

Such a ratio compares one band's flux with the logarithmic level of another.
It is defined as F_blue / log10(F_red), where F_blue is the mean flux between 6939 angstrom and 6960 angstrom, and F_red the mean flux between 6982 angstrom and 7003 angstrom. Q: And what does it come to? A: 18.09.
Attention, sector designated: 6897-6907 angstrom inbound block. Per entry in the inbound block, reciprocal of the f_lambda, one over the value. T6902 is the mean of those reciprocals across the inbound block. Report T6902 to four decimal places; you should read 0.0383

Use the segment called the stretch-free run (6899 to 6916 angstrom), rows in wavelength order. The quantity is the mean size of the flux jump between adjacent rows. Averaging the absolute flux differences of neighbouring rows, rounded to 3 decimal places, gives 0.220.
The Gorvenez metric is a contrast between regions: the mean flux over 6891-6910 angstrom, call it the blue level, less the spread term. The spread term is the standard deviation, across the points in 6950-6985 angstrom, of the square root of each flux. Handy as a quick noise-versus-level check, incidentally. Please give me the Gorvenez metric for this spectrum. 26.2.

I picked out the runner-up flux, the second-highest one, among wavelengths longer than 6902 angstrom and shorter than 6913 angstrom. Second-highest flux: 26.1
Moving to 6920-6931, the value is 25.8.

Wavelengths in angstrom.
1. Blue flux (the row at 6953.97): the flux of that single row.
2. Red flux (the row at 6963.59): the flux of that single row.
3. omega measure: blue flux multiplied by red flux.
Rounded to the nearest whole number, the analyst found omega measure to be 668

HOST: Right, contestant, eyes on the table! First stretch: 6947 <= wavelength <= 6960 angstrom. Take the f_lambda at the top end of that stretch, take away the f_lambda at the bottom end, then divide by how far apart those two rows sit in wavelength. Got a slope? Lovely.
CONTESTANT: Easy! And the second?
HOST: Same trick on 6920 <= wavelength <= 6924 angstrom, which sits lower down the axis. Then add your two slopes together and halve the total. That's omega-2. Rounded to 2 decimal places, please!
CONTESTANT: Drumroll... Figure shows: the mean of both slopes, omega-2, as -0.11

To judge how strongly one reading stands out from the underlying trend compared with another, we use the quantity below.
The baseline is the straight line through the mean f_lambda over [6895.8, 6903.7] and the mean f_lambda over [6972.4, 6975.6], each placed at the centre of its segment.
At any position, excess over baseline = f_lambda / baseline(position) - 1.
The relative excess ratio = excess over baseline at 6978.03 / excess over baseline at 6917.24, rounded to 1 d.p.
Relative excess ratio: 1.4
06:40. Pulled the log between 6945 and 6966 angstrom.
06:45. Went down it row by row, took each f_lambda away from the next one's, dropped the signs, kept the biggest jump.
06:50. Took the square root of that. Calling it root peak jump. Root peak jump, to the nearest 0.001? 0.707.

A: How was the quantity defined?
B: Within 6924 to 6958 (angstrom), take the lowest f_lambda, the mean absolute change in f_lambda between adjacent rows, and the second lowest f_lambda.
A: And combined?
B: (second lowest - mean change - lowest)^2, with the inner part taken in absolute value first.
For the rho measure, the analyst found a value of 0.010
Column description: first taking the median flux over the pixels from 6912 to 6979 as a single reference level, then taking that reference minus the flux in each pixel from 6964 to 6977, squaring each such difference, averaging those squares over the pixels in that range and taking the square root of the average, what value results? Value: 0.44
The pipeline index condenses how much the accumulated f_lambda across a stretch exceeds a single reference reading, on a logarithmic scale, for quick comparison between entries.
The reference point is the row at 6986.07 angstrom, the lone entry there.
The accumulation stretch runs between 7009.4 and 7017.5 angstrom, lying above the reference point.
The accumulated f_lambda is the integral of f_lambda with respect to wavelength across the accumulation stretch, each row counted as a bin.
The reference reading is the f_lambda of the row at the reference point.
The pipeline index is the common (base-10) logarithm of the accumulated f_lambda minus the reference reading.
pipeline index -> 2.25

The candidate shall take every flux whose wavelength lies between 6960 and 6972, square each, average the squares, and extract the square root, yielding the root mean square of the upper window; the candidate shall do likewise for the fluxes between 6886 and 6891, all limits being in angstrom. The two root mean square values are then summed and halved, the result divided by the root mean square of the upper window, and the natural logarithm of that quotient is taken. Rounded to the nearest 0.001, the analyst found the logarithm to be 0.005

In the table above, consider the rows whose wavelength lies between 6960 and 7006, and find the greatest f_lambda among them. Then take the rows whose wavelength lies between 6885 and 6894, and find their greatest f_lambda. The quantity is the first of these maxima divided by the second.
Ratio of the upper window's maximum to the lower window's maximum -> 0.981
